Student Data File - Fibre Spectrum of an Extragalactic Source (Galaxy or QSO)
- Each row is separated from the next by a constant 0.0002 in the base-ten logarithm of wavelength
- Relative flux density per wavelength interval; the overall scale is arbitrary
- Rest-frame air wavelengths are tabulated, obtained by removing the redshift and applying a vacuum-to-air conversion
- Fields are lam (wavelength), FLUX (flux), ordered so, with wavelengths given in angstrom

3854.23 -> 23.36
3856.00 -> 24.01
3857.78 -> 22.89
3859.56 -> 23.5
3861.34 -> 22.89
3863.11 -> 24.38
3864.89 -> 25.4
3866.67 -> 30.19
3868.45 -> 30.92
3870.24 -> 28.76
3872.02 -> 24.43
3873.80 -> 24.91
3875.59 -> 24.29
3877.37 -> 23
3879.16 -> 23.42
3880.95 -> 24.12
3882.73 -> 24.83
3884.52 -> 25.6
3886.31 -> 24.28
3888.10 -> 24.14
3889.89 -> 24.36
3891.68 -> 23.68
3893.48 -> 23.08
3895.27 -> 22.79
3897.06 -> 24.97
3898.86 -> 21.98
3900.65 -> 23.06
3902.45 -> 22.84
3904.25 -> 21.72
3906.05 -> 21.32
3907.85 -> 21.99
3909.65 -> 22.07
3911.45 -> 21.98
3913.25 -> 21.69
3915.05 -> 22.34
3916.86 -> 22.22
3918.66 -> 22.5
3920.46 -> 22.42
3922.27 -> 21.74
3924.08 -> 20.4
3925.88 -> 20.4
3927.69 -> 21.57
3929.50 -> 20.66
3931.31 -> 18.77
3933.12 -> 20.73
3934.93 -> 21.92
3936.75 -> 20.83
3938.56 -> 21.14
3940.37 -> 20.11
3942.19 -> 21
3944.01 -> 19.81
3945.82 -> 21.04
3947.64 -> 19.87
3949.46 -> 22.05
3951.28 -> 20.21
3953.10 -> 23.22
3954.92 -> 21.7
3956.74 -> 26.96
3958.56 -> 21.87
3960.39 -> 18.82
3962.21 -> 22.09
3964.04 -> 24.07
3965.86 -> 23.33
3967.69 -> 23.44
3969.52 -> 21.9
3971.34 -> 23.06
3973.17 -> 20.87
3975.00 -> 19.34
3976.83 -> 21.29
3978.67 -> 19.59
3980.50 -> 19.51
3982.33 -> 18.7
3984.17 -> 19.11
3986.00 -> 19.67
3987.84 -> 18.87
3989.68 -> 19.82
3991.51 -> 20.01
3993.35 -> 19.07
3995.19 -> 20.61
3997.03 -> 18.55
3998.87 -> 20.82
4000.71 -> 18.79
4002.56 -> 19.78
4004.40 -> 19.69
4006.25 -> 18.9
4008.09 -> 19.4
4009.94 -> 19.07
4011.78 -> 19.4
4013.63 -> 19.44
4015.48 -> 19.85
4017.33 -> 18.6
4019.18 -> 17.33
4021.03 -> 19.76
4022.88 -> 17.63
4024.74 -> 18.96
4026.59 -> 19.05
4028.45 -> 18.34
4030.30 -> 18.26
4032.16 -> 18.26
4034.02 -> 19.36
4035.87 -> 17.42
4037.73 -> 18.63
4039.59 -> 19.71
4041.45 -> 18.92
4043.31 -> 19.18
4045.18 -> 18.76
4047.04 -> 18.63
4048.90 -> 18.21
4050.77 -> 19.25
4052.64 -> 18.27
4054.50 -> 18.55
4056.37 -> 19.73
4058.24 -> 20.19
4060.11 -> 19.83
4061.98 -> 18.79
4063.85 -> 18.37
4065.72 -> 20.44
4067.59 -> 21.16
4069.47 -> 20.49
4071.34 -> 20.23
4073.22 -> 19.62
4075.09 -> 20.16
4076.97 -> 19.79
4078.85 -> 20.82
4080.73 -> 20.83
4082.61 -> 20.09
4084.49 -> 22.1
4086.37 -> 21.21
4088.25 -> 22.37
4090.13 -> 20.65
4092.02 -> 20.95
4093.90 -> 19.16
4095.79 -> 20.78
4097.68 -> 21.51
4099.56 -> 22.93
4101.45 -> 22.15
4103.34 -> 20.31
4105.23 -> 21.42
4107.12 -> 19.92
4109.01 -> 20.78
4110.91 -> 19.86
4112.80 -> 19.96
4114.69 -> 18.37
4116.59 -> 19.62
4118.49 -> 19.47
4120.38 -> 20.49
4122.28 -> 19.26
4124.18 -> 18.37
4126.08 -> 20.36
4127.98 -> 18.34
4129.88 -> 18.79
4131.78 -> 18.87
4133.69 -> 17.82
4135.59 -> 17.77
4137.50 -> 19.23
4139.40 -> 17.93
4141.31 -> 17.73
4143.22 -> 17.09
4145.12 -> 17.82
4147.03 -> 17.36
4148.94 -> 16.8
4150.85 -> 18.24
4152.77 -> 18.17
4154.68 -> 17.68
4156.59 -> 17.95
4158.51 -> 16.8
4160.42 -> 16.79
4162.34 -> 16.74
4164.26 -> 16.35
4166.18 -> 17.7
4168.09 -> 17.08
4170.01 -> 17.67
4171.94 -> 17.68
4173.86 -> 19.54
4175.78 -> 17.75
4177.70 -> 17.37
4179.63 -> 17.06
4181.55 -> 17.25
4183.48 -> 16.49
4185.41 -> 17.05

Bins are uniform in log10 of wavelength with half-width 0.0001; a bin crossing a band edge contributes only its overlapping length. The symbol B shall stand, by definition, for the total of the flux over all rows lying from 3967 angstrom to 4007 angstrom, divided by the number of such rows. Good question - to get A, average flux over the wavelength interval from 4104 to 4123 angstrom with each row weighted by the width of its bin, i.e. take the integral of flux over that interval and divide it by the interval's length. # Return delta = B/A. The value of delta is 1.01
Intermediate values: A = 20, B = 20.1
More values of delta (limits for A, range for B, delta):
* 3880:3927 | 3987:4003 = 0.86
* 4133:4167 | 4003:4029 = 1.08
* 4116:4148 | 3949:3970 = 1.21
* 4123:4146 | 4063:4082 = 1.10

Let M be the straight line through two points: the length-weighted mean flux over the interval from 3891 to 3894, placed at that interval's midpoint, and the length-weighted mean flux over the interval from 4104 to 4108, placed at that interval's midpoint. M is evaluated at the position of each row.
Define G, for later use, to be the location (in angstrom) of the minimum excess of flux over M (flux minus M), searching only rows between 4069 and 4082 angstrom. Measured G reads 4073.22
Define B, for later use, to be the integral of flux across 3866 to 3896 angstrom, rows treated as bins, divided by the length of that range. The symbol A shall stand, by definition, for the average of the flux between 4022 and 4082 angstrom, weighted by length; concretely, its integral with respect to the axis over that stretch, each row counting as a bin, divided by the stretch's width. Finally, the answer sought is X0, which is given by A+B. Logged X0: 44.3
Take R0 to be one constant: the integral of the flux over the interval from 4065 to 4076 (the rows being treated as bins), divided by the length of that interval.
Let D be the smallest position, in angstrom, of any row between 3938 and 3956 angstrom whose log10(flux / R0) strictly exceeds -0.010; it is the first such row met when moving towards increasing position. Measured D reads 3938.56 angstrom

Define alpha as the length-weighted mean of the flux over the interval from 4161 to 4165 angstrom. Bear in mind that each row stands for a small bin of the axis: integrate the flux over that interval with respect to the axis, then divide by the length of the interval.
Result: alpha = 16.6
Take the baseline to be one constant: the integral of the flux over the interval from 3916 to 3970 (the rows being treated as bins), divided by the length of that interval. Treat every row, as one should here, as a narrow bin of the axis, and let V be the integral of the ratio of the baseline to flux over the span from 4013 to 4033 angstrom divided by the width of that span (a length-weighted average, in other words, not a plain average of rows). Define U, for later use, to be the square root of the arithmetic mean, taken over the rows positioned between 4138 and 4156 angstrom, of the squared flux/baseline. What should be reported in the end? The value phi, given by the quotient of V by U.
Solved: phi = 1.41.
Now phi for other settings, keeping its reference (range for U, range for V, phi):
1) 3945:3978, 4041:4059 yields 1.11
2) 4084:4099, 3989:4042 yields 1.16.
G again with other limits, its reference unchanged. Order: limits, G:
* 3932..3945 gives 3944.01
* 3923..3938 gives 3931.31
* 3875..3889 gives 3877.37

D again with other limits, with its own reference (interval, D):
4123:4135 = 4126.08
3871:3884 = 3872.02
